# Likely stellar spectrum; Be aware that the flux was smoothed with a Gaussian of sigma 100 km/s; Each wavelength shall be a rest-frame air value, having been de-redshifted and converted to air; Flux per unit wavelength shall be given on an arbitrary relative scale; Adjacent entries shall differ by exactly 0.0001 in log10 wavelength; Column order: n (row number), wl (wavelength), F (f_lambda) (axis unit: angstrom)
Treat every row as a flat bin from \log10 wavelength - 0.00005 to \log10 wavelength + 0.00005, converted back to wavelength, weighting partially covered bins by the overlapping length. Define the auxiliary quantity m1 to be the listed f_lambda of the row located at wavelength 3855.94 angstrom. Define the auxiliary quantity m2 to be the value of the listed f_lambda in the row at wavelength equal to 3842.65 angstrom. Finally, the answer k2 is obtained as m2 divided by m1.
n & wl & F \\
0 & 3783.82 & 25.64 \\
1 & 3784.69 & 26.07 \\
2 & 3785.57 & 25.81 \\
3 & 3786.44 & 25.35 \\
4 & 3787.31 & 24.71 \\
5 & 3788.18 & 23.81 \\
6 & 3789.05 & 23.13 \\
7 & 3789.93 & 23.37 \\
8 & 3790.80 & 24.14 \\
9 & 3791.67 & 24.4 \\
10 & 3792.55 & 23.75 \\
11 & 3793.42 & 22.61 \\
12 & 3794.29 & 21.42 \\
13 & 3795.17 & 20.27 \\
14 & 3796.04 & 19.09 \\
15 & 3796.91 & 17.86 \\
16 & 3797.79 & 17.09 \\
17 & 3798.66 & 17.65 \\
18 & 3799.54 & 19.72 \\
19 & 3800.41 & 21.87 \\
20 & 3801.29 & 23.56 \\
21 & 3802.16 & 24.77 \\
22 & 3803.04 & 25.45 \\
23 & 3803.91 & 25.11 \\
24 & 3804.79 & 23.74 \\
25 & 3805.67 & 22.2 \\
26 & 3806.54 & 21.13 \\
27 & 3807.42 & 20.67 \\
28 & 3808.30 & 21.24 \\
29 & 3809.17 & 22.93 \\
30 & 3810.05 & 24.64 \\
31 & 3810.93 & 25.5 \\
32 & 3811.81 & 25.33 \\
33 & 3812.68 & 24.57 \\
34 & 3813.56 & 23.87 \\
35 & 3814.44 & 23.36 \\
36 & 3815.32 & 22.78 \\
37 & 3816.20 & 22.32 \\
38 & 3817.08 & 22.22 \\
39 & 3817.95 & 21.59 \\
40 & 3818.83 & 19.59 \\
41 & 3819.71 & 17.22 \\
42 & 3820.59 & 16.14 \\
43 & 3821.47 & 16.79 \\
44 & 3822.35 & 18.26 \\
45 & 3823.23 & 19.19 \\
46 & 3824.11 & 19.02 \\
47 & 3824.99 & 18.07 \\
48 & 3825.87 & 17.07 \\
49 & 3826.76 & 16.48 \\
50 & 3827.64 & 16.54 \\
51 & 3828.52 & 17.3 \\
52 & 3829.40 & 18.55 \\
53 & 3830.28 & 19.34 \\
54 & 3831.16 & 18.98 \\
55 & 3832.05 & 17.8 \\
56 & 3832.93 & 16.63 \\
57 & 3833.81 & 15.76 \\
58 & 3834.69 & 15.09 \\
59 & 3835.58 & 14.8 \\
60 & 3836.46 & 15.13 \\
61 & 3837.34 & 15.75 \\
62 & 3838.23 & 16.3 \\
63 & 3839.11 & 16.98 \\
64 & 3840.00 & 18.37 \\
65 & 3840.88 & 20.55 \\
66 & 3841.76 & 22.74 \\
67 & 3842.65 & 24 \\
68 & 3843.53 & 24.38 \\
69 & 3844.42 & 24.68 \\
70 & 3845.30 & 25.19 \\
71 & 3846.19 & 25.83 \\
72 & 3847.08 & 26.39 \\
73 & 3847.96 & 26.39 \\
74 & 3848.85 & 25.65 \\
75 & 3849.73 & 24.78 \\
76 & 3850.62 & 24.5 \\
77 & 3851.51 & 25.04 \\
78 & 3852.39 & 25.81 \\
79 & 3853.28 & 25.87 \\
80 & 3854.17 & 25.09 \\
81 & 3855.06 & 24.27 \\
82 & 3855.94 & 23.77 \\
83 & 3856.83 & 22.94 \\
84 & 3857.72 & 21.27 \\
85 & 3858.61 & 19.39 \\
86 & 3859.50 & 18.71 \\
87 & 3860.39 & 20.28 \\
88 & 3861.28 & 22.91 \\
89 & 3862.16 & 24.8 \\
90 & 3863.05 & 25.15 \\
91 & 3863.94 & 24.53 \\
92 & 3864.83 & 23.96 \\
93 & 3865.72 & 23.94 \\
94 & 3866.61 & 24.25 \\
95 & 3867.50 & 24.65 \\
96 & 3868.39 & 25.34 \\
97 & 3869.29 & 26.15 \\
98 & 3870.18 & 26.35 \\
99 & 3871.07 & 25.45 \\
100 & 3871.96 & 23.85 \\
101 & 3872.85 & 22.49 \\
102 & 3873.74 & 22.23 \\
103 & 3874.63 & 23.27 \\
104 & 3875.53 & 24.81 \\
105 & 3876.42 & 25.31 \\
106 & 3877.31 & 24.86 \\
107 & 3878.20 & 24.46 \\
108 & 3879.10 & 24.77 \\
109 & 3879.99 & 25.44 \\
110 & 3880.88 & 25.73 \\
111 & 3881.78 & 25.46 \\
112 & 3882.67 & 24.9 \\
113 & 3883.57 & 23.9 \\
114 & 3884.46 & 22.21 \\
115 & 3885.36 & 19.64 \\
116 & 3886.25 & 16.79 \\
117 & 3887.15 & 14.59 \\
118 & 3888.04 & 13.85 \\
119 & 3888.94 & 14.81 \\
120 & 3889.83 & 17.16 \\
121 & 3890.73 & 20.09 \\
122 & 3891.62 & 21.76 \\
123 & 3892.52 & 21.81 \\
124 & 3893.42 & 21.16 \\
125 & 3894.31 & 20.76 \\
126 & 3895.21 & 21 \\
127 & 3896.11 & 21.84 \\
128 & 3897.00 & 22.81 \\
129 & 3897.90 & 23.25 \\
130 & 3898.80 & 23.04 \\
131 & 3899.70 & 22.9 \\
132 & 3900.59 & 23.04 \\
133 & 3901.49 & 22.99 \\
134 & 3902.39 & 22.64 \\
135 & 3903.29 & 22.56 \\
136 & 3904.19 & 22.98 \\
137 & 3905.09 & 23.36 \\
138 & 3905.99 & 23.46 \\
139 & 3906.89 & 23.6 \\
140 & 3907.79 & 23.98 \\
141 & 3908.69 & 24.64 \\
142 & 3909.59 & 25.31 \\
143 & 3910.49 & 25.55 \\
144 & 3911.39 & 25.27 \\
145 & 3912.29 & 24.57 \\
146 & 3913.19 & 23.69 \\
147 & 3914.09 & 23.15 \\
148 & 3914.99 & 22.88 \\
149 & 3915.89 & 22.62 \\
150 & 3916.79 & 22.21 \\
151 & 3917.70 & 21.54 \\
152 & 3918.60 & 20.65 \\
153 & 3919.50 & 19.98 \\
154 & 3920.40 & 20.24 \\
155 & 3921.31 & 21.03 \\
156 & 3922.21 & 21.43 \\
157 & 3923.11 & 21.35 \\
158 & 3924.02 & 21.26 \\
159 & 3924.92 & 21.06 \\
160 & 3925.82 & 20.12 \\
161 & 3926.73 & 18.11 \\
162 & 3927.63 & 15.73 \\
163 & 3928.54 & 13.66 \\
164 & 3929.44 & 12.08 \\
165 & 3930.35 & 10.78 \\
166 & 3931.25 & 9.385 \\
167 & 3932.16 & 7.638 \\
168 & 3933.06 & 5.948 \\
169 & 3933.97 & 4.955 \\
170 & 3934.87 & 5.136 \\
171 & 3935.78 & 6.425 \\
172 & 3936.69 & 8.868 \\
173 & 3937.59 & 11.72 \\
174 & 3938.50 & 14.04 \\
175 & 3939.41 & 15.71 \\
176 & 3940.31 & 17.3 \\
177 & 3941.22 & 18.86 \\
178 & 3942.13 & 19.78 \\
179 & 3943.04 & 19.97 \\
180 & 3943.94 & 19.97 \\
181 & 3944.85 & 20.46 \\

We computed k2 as 1.01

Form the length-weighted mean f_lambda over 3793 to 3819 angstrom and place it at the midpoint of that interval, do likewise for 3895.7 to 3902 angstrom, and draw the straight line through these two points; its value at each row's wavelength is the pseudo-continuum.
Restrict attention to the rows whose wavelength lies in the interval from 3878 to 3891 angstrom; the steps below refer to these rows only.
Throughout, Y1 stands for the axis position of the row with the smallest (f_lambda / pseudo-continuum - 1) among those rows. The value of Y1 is 3888.04 angstrom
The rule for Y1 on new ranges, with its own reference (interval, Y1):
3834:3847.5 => 3835.58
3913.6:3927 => 3926.73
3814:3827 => 3820.59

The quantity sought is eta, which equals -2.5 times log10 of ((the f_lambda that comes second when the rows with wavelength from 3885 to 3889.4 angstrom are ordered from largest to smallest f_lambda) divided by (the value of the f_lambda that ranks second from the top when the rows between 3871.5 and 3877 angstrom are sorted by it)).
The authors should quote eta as 0.42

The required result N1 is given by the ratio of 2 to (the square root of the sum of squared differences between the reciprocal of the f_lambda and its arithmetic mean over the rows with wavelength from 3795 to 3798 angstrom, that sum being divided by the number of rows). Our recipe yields 573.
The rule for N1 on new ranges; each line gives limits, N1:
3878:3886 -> 547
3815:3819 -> 788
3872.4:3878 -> 924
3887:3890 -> 390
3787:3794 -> 1734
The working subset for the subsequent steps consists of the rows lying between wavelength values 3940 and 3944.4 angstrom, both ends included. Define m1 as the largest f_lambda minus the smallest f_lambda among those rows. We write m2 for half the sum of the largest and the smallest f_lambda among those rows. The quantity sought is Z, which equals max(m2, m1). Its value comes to 18.6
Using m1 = 2.7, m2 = 18.6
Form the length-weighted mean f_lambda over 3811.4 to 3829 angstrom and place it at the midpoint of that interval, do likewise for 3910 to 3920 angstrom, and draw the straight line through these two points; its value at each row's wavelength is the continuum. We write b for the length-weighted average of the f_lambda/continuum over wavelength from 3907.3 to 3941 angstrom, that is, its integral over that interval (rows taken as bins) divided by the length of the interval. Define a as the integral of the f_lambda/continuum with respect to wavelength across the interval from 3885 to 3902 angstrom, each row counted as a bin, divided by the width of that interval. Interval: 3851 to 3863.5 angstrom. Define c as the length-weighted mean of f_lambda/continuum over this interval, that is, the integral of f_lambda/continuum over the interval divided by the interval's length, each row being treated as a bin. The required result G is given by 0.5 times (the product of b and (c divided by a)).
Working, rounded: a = 0.91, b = 0.76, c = 1.10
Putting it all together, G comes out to 0.46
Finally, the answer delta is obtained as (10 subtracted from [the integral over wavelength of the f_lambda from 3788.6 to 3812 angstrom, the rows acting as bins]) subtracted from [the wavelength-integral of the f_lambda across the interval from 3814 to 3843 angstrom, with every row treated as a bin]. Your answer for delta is 25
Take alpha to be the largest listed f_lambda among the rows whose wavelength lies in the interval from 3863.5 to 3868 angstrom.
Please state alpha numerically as 24.65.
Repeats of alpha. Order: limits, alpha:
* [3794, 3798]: 21.42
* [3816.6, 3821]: 22.22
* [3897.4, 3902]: 23.25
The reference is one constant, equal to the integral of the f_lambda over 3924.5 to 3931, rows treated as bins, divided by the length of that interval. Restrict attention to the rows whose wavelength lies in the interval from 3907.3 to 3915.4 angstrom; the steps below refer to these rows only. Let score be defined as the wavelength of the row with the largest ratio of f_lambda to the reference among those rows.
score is 3910.49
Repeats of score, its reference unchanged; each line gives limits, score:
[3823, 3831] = 3830.28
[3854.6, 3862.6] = 3862.16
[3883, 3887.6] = 3883.57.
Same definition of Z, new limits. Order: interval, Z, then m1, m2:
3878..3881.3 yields 25.1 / 1.3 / 25.1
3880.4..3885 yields 24.0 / 3.5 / 24.0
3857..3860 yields 20.0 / 2.6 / 20.0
